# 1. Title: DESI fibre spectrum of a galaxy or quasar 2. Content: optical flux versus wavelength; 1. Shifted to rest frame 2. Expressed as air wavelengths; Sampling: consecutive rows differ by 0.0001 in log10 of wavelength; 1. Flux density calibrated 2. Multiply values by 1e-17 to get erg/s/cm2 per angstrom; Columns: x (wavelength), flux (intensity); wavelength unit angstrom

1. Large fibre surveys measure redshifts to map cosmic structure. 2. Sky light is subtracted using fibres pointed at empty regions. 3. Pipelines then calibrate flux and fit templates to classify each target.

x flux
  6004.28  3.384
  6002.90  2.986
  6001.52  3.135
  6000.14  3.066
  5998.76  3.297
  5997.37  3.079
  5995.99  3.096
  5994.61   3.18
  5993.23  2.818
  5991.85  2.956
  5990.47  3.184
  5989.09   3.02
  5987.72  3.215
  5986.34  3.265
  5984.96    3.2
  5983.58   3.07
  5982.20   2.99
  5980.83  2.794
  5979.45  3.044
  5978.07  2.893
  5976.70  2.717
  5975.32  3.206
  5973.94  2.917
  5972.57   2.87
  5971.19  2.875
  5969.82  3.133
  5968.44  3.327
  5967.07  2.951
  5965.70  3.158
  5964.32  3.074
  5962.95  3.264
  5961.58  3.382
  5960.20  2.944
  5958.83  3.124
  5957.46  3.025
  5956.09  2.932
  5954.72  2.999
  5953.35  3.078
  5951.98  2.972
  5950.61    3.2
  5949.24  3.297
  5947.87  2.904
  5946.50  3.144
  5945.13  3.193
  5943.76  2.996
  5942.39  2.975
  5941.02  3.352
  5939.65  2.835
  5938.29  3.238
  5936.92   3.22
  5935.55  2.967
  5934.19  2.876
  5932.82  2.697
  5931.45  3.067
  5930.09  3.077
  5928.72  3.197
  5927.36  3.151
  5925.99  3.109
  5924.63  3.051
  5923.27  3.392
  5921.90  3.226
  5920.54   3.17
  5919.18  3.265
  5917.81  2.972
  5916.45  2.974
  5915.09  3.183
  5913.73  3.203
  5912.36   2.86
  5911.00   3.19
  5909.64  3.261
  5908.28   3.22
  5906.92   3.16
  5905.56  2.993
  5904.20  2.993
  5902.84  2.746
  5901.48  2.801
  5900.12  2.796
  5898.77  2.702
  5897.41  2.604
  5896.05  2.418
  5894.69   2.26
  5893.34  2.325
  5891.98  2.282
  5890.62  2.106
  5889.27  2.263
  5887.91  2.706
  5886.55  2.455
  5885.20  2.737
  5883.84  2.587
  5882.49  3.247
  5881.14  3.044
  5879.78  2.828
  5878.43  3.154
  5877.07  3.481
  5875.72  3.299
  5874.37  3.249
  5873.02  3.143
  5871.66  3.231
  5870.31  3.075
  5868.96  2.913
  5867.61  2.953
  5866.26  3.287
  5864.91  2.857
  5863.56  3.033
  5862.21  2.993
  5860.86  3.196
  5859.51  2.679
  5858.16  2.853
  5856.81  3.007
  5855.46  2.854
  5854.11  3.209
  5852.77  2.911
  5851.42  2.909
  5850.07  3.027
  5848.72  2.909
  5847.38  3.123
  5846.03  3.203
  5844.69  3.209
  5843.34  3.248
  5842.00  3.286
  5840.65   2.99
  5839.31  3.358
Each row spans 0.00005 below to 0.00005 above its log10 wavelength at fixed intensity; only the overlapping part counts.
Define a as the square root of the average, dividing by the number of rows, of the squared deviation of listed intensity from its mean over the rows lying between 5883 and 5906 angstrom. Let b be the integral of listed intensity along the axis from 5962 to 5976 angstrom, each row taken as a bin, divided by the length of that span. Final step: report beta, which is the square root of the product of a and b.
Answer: 0.89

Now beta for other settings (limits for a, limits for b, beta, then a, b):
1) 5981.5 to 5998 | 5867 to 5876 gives 0.62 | 0.12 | 3.12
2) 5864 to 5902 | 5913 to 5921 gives 1.08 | 0.37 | 3.12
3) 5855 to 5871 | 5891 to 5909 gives 0.65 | 0.16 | 2.71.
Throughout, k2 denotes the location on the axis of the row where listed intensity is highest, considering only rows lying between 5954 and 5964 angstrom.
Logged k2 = 5961.58 angstrom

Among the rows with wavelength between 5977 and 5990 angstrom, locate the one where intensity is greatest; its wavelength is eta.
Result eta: 5986.34 angstrom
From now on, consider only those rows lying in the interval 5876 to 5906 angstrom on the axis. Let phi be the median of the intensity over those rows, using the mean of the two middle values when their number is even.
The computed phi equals 2.72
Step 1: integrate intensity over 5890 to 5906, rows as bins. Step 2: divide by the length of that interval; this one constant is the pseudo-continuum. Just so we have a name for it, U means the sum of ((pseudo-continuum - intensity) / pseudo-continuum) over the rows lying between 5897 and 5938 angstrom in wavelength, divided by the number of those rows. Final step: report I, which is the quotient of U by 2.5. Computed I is -0.0707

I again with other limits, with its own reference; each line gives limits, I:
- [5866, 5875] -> -0.0837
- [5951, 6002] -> -0.0743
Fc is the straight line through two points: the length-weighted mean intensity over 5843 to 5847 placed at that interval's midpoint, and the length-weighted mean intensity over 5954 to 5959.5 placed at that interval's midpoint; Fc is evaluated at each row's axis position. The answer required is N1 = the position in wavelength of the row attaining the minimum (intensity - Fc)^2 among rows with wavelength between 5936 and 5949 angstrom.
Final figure 5943.76 angstrom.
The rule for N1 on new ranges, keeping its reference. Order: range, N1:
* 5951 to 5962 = 5957.46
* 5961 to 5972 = 5967.07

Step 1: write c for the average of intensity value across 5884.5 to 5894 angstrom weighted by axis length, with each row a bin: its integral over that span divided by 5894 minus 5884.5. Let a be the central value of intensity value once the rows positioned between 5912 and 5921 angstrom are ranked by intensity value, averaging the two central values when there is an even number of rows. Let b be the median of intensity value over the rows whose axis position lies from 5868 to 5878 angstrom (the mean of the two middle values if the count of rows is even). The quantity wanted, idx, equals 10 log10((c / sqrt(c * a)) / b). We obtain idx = -5.69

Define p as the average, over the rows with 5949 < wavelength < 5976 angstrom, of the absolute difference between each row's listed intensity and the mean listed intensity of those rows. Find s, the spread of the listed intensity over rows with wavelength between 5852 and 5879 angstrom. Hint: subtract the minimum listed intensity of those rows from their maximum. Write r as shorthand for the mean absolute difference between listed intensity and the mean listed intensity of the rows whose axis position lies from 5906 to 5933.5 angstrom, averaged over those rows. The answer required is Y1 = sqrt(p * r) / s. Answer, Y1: 0.15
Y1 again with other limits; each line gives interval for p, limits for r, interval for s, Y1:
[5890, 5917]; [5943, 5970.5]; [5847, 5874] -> 0.31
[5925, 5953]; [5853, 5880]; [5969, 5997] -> 0.28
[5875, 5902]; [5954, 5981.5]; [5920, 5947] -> 0.30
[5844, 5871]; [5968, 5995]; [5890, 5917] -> 0.12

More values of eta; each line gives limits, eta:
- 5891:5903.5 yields 5901.48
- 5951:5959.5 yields 5958.83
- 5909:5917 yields 5909.64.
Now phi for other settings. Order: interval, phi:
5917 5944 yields 3.09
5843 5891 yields 3.02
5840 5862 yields 3.02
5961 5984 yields 3.04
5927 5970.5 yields 3.08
